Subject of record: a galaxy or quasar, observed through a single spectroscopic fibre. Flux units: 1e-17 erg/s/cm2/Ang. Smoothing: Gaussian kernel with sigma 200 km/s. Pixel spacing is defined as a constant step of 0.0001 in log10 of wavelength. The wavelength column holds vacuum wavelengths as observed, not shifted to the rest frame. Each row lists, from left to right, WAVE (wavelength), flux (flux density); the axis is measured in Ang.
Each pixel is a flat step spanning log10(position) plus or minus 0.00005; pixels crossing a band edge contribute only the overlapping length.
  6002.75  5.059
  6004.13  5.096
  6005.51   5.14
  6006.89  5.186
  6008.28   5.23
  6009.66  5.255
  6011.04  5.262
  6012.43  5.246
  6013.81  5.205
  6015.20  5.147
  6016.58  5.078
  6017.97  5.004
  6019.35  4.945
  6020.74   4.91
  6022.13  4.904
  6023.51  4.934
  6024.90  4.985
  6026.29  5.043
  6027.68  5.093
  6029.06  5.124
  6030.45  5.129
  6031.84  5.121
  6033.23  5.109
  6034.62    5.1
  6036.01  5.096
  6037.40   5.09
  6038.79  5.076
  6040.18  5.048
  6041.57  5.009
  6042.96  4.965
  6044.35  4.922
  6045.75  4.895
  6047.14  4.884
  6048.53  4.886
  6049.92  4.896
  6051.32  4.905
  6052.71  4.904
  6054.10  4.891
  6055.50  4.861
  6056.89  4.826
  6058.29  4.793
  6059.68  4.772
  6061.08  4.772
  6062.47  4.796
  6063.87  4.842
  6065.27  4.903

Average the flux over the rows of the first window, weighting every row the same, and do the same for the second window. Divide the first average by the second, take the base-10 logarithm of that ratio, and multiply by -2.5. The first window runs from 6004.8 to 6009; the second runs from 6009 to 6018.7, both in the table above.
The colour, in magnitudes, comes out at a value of -0.003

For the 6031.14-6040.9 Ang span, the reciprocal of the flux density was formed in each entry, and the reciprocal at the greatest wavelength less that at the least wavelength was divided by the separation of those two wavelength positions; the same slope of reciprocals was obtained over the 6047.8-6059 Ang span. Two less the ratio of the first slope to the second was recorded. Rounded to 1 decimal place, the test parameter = 1.2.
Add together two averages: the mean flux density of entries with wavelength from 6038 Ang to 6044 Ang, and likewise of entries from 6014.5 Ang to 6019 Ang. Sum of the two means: 10.1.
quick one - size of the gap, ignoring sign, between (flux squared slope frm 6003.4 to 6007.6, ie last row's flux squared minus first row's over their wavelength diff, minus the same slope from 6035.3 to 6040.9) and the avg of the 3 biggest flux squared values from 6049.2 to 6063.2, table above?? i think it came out 23.57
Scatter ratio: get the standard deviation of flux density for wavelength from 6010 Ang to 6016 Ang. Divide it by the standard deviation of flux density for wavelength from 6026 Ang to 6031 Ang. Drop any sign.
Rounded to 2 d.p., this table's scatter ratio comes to 1.30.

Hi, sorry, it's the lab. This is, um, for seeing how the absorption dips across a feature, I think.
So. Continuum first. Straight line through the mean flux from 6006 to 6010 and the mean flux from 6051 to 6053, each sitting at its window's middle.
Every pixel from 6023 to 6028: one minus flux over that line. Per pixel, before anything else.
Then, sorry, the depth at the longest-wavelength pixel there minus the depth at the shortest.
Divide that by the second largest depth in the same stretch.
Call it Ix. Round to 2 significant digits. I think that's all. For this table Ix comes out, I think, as -1.6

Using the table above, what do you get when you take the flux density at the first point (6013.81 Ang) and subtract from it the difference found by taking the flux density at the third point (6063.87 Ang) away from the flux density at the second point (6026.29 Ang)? 5.00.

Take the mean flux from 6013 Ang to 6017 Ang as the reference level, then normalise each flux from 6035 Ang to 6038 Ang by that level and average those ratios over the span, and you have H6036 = 0.99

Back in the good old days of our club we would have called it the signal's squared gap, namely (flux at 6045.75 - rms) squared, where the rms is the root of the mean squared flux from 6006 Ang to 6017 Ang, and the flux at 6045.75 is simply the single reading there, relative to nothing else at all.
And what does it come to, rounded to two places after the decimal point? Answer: 0.09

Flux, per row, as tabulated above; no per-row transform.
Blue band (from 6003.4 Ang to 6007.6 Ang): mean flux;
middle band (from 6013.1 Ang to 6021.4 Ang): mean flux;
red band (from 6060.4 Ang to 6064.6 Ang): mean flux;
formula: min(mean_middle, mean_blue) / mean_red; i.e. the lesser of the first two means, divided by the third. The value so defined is 1.05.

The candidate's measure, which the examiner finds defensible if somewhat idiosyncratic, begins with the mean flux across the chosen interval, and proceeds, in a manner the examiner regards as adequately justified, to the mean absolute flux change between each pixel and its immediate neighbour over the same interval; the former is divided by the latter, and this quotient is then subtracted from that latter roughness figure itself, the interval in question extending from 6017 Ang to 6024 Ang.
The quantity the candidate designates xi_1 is -152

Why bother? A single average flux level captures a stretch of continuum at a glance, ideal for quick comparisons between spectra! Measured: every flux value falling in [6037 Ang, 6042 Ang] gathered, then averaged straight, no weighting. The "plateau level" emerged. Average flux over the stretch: 5.06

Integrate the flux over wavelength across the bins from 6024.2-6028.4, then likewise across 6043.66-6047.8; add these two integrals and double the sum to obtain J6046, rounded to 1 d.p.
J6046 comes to 82.9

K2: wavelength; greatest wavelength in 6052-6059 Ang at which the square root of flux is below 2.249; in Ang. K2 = 6058.29 Ang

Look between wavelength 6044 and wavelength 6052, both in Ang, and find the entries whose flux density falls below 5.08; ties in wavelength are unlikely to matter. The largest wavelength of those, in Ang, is 6051.32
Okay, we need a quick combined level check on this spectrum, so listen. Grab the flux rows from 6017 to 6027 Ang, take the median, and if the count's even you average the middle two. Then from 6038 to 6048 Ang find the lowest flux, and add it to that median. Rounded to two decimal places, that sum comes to 9.83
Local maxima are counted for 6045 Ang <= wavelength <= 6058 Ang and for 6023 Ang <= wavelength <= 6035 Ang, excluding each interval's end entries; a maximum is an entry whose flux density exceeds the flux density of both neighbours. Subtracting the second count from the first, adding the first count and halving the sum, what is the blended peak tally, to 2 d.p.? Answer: 0.50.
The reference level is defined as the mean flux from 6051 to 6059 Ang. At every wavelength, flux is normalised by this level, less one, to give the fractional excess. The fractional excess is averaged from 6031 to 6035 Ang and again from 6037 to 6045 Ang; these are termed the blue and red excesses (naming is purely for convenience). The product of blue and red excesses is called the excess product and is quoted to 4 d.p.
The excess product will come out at 0.0016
